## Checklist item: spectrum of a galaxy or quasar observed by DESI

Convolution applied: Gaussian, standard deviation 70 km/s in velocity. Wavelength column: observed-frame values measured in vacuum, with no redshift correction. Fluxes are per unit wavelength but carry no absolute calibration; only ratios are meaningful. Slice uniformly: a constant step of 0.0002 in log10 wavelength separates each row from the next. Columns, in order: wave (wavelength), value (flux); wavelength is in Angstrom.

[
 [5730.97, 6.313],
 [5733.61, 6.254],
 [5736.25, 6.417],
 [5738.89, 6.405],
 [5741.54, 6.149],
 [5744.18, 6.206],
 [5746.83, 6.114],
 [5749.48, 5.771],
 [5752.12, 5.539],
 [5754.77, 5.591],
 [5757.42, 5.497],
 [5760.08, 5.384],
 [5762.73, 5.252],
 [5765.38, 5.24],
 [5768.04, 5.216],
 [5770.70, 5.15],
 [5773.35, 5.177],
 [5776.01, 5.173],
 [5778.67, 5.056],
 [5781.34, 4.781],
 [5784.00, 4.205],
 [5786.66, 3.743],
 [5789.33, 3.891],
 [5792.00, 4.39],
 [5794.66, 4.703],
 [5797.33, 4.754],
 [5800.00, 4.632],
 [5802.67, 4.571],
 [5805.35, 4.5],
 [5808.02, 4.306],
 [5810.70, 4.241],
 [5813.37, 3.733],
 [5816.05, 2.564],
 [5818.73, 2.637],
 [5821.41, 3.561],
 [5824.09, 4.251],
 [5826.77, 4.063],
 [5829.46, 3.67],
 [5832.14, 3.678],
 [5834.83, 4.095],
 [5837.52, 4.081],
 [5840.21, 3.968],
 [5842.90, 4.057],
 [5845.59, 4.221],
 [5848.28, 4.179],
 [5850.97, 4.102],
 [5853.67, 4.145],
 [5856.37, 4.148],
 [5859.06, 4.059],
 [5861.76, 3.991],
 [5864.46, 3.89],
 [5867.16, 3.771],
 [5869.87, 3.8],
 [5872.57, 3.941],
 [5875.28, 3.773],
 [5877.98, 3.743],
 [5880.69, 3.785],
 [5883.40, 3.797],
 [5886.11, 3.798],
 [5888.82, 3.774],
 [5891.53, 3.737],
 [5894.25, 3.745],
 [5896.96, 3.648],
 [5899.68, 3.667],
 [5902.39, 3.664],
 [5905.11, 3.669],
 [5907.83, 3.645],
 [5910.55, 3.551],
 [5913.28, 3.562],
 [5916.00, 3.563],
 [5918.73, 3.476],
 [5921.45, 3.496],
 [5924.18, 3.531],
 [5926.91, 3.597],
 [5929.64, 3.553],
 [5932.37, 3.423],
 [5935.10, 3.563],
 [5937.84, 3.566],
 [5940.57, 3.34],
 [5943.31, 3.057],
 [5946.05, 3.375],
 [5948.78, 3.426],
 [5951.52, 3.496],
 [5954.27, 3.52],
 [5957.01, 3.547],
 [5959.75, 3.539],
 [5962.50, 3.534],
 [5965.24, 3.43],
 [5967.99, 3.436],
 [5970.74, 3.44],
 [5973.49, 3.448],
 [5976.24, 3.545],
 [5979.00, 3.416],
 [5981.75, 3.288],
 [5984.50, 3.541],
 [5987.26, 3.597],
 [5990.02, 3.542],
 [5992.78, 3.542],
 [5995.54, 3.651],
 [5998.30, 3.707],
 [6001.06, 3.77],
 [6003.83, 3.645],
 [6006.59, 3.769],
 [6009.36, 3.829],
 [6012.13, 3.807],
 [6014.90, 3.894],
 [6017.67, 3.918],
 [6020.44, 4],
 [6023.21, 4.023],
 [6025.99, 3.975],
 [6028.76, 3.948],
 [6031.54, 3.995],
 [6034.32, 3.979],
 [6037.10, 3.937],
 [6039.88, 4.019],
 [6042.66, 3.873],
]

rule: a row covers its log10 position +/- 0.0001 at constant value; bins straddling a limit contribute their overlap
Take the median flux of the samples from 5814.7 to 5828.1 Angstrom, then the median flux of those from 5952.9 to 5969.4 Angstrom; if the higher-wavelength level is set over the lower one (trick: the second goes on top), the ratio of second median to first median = 0.99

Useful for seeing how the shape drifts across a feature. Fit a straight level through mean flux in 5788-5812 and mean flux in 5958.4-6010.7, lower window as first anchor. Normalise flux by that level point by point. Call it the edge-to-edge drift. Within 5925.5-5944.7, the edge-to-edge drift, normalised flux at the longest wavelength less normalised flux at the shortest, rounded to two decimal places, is -0.12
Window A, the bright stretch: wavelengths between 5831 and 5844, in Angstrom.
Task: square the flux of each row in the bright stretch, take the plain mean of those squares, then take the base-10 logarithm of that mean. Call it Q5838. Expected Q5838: 1.20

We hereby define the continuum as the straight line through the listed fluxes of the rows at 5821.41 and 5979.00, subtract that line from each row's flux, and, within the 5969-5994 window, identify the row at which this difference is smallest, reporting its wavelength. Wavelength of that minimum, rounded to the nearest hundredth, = 5981.75 Angstrom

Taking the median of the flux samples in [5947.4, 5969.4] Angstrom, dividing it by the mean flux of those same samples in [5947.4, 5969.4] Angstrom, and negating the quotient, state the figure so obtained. -1.00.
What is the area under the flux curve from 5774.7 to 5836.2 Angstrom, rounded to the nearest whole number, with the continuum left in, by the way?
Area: 254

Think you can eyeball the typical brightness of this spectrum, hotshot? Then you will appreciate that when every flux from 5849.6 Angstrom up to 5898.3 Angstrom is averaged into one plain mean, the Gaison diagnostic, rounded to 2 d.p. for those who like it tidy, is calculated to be 3.87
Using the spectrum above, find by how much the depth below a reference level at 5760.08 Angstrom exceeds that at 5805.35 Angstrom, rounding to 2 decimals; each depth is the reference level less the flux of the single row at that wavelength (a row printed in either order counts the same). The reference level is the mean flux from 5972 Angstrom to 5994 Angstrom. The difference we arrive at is -0.88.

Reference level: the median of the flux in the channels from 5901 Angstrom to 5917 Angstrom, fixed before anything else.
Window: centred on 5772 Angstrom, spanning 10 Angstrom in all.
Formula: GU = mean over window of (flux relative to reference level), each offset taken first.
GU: 1.57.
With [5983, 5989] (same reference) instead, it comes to -0.04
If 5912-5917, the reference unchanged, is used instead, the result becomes -0.04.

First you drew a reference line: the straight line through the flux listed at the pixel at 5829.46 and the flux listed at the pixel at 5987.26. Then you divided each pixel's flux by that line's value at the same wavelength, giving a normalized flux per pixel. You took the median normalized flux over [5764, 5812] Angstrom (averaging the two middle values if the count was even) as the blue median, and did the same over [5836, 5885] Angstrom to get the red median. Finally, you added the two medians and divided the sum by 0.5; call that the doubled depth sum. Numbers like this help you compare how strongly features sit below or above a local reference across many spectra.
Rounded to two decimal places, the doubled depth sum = 4.71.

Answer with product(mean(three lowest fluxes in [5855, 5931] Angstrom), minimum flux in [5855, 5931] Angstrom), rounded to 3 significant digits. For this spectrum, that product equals 12.2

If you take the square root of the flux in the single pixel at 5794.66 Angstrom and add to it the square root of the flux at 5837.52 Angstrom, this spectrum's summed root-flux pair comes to 4.19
